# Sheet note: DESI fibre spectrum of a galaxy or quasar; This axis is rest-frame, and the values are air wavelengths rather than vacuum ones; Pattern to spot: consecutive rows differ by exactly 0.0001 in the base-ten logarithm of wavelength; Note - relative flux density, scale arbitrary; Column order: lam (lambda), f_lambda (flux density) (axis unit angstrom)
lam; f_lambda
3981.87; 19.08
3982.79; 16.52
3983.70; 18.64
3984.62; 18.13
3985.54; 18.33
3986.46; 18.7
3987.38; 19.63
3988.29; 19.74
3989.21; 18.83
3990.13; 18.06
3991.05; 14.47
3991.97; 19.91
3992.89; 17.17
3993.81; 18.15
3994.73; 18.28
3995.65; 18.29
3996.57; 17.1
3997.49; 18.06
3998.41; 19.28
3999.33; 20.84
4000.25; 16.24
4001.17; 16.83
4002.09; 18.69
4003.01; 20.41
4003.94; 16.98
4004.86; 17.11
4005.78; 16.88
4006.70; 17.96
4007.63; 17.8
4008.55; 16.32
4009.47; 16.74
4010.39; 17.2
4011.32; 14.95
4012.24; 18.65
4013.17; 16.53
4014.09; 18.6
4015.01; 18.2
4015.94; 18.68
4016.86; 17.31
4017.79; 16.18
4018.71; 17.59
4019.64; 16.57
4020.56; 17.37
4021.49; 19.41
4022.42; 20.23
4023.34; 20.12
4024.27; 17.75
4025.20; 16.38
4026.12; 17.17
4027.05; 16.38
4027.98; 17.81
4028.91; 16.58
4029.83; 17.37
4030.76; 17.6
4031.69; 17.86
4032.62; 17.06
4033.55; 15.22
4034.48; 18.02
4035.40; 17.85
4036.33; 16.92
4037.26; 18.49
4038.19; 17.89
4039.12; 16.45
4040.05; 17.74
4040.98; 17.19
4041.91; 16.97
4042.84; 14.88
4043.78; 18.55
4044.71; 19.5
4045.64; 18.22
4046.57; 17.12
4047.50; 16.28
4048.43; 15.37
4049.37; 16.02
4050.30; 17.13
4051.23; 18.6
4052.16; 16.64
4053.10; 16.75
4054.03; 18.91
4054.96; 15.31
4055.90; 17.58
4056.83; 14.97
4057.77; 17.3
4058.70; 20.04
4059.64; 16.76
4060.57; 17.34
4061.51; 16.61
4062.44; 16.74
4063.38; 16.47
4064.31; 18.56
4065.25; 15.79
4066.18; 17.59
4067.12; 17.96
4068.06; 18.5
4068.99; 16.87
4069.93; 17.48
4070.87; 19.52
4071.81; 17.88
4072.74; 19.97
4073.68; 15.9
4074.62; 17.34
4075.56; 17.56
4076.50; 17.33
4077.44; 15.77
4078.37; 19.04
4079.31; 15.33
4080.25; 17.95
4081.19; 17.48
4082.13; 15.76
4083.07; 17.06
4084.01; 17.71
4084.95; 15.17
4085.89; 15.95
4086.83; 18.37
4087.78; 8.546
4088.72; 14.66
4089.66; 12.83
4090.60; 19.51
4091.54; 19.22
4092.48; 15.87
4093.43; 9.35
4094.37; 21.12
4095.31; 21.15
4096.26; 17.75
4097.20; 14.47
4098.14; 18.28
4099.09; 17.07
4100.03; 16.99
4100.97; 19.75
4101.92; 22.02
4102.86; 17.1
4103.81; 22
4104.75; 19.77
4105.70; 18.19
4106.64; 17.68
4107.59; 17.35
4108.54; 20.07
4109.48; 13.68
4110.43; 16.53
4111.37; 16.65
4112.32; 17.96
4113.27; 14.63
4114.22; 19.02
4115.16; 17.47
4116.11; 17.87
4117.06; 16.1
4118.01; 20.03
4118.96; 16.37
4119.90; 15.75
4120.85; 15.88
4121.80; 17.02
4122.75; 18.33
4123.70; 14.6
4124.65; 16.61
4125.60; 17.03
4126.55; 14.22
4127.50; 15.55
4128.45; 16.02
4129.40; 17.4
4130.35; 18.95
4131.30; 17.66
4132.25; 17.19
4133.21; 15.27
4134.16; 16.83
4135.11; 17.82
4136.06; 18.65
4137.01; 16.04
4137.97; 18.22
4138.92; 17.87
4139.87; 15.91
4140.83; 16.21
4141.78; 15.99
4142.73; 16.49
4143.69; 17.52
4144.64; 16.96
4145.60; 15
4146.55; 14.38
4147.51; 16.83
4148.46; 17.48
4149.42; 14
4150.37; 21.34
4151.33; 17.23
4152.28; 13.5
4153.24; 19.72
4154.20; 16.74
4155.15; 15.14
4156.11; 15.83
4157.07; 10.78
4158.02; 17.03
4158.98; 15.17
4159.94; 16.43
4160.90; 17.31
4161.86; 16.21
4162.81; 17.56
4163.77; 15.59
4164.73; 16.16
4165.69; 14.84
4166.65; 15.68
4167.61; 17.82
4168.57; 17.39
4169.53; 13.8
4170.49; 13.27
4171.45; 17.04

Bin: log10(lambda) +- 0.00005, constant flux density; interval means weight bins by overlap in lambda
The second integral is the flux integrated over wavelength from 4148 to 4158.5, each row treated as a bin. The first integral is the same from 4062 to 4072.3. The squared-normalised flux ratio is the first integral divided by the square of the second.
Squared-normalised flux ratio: 0.0062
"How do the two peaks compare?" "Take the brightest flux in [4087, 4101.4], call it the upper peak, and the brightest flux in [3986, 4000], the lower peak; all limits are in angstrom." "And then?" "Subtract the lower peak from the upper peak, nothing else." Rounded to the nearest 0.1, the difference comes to 0.3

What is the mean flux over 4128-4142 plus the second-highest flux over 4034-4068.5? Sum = 36.6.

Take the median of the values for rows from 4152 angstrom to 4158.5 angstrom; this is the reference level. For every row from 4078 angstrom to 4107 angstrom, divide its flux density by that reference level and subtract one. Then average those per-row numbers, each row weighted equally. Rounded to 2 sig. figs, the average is 0.086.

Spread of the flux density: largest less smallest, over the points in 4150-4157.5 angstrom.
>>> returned 11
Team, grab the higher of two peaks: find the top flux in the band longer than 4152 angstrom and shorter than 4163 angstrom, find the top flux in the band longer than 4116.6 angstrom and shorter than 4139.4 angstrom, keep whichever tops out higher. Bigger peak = 20.0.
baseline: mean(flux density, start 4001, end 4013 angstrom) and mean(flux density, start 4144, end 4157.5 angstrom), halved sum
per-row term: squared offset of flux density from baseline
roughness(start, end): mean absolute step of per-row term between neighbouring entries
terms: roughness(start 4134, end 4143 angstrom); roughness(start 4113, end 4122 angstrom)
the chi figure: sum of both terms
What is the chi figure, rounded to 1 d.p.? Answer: 4.5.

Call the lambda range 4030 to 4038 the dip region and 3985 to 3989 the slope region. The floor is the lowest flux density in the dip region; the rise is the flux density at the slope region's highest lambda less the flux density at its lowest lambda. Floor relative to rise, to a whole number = 11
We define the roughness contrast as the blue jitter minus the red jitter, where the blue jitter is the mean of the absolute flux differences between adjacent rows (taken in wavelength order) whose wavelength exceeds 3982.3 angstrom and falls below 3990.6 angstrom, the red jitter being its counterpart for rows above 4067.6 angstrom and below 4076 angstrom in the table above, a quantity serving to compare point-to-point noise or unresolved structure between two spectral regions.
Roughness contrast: -1.0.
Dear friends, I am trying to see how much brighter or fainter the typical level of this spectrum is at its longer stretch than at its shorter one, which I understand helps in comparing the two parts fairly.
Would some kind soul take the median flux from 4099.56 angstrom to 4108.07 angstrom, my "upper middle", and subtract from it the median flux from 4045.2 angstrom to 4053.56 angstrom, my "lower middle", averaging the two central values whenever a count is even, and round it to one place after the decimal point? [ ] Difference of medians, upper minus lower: 1.4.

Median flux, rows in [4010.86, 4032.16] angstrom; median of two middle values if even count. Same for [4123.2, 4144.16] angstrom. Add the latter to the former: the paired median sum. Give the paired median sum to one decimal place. 34.3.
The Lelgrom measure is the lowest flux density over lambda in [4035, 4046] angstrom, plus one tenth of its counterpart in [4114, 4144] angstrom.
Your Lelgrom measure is 16.3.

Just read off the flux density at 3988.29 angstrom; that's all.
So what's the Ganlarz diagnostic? 19.74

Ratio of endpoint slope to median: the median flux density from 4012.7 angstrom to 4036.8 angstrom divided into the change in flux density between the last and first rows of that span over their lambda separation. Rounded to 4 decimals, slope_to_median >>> 0.0010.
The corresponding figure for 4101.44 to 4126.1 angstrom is -0.0122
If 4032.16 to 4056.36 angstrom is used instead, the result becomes 0.0013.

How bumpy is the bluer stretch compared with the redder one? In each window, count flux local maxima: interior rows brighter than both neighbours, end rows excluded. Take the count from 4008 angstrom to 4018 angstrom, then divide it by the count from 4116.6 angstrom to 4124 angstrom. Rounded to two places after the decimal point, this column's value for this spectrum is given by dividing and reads 2.00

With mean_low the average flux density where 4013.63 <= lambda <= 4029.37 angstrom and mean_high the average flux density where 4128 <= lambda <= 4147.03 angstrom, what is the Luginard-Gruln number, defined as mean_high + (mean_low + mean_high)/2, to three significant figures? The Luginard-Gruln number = 34.1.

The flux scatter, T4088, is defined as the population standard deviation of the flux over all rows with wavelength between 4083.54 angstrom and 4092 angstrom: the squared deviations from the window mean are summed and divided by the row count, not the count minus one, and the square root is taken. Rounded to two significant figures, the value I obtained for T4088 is 3.3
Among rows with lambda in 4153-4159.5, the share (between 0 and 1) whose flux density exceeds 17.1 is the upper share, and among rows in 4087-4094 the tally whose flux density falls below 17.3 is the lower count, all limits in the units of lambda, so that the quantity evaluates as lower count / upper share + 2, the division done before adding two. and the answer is 37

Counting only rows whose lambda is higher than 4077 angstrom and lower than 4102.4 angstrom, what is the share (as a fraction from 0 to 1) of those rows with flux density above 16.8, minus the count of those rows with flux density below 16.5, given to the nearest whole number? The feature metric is -10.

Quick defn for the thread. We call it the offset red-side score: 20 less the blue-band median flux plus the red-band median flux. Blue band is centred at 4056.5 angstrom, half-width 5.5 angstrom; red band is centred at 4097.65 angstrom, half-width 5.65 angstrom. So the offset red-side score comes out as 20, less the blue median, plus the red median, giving 20.4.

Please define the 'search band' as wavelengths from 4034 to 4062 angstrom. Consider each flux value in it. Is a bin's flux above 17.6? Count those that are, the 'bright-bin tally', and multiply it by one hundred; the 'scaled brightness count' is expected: 1100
